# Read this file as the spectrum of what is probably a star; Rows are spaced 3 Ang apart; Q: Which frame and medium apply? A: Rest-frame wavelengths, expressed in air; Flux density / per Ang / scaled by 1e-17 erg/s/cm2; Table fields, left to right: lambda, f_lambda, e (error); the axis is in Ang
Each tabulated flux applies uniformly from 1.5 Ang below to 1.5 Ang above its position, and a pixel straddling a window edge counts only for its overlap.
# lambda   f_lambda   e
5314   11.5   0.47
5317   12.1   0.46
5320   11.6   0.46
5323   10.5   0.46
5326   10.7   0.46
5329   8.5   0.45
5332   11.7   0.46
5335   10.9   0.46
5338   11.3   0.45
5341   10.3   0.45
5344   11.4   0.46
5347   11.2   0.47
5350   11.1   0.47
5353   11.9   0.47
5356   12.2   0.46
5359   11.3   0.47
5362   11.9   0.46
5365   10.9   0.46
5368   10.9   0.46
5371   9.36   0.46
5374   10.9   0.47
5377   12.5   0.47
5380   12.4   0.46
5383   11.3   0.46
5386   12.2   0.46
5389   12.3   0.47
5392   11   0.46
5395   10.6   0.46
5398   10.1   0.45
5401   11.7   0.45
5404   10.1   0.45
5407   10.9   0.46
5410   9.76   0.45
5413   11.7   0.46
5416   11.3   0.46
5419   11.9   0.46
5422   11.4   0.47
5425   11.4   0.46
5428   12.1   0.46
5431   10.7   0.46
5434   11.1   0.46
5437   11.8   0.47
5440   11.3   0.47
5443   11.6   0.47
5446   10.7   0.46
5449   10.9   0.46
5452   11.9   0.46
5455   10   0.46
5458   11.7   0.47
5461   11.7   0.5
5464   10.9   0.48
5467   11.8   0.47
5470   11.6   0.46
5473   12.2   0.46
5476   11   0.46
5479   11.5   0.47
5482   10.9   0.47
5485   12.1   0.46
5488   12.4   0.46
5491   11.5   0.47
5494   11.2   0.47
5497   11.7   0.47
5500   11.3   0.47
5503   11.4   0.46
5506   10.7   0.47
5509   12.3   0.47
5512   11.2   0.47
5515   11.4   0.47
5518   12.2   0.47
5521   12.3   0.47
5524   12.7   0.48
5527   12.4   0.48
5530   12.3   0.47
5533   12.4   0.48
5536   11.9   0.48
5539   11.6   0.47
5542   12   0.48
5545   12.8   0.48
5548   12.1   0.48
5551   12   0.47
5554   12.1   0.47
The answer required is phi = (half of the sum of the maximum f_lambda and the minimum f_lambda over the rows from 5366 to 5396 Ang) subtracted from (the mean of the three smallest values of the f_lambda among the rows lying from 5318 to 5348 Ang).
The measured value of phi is -1.2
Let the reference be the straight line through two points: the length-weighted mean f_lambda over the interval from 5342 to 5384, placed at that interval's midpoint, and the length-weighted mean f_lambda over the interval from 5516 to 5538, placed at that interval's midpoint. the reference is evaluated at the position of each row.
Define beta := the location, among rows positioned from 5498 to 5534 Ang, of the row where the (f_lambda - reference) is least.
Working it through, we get 5506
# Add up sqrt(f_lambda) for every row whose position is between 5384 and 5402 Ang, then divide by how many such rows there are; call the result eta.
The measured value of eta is 3.36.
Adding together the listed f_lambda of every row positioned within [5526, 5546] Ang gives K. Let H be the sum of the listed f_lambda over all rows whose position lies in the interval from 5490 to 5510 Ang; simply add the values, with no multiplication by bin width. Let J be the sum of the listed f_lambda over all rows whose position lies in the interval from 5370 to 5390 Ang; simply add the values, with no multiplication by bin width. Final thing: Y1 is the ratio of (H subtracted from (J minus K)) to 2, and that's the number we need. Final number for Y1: -42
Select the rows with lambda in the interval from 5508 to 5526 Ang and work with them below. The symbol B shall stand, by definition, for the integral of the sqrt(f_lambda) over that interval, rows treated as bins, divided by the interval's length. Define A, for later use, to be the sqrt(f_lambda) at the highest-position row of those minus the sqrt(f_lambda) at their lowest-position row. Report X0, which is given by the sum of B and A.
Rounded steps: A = 0.06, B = 3.47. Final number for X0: 3.52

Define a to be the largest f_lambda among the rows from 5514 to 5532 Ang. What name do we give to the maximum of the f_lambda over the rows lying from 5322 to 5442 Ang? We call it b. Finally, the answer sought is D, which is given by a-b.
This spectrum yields 0.2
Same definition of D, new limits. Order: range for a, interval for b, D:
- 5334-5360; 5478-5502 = -0.2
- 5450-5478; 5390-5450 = 0.1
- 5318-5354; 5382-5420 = -0.4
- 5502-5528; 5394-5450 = 0.6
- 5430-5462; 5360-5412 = -0.6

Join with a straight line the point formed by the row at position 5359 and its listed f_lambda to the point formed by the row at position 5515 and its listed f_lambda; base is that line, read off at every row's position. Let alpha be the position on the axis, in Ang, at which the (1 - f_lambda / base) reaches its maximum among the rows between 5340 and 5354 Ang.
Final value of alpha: 5341 Ang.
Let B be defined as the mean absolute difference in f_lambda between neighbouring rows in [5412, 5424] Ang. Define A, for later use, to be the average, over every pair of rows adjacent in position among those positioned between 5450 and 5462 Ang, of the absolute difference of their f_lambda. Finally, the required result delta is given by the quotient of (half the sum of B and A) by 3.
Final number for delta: 0.283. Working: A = 1.20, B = 0.50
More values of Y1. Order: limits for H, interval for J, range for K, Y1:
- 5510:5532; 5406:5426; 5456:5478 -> -44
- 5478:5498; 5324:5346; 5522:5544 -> -46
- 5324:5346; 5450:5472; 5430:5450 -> -37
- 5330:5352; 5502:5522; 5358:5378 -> -37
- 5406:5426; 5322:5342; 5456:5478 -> -43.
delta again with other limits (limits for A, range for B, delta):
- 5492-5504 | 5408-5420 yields 0.219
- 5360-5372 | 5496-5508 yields 0.208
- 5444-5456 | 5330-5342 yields 0.294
